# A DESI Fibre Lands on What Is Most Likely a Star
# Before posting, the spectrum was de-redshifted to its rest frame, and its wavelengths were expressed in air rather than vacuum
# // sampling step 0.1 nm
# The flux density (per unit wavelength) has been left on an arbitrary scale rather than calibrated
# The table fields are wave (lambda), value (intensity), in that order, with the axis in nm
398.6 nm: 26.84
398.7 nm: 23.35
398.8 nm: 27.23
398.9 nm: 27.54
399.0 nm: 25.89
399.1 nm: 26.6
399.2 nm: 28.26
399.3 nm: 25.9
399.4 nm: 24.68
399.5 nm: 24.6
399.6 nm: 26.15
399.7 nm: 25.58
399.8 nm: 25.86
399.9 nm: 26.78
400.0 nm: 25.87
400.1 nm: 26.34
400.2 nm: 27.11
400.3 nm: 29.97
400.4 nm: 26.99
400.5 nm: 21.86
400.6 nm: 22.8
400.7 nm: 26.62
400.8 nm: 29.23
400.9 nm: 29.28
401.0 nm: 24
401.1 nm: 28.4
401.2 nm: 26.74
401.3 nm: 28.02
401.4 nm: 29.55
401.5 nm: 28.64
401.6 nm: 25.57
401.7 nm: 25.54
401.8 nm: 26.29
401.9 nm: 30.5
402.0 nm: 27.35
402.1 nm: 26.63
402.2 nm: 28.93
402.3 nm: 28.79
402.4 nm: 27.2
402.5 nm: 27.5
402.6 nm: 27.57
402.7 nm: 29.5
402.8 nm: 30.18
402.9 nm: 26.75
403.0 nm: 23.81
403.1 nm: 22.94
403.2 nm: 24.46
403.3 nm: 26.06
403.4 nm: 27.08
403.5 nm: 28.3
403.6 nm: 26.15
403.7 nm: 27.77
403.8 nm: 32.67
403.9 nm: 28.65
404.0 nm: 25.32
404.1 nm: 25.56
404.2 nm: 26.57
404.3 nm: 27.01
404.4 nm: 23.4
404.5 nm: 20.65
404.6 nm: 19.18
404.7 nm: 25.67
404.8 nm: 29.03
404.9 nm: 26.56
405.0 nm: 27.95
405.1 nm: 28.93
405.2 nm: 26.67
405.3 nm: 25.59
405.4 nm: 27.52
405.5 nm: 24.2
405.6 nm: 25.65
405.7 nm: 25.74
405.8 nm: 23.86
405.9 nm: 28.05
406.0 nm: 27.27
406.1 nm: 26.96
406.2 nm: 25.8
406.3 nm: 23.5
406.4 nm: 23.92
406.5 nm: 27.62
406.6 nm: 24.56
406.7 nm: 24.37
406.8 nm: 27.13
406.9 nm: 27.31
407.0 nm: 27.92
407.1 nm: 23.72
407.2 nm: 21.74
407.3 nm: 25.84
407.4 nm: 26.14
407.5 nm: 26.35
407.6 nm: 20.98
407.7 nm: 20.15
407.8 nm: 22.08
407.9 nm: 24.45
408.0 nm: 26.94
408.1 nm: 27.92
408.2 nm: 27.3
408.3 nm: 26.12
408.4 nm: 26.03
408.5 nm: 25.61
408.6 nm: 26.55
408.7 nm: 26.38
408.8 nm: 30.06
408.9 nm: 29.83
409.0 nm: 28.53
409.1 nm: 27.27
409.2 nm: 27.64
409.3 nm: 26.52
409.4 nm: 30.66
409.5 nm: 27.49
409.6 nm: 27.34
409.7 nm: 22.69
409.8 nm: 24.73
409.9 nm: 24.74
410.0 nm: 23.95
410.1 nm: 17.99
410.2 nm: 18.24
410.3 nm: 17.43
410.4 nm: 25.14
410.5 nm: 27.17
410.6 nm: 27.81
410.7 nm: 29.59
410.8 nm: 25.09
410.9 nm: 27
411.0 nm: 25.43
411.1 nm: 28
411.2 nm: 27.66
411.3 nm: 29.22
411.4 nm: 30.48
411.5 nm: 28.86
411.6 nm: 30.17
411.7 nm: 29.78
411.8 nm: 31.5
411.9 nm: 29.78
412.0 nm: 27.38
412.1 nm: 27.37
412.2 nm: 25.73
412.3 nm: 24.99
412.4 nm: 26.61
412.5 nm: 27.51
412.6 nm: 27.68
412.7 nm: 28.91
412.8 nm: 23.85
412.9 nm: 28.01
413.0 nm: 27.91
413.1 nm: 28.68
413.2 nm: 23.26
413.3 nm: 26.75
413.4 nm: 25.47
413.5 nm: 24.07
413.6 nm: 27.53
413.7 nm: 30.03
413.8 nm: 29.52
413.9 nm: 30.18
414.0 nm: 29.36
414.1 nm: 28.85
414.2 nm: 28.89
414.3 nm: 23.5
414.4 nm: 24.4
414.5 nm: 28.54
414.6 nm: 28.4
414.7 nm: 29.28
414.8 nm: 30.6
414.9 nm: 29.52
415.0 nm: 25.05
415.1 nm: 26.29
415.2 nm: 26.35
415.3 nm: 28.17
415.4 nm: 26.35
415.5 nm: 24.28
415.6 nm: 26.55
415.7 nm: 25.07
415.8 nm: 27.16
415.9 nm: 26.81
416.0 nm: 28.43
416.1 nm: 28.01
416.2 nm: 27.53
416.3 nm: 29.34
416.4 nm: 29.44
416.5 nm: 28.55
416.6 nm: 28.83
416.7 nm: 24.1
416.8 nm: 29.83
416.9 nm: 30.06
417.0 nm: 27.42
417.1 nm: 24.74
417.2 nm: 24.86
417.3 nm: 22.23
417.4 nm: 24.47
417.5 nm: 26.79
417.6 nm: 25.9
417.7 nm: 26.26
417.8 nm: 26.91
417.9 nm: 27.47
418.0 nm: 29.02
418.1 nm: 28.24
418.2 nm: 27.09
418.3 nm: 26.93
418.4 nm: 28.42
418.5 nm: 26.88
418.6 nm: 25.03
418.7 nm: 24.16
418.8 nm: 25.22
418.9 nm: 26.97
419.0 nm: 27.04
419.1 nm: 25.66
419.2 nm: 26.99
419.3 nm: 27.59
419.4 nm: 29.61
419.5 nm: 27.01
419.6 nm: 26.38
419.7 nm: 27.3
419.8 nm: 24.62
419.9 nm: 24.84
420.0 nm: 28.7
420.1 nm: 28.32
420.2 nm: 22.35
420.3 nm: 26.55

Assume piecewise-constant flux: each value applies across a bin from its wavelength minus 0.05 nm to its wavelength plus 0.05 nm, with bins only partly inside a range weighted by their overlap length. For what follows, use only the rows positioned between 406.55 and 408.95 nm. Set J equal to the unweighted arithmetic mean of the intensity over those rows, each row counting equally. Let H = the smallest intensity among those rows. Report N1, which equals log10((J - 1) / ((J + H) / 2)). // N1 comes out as 0.032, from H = 20.15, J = 25.6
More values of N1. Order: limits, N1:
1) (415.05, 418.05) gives 0.023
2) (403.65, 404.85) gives 0.044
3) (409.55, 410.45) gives 0.032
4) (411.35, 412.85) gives 0.018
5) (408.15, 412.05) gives 0.067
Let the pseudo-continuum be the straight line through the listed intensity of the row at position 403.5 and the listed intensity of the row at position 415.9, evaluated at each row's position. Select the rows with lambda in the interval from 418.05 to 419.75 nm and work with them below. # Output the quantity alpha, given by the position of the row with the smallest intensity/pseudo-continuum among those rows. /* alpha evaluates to 418.7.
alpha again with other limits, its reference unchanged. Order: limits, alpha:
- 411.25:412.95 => 412.8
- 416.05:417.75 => 417.3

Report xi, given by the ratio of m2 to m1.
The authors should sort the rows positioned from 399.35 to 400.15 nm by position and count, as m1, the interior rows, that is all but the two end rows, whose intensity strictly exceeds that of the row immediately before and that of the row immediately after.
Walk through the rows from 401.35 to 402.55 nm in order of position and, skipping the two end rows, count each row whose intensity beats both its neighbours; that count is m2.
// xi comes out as 1.0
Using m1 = 2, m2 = 2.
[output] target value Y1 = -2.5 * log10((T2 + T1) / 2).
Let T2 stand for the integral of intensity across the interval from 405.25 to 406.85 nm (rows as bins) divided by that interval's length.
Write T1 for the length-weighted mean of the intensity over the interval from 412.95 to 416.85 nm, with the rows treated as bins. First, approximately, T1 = 27.5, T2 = 25.7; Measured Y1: -3.56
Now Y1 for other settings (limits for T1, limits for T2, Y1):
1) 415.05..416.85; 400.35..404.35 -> -3.59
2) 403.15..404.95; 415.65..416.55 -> -3.58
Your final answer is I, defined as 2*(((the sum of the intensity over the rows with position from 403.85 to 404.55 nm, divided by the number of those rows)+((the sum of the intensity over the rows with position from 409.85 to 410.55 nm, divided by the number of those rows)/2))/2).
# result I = 36.4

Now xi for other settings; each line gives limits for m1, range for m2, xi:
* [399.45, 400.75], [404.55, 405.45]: 0.7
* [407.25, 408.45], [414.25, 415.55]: 1.5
